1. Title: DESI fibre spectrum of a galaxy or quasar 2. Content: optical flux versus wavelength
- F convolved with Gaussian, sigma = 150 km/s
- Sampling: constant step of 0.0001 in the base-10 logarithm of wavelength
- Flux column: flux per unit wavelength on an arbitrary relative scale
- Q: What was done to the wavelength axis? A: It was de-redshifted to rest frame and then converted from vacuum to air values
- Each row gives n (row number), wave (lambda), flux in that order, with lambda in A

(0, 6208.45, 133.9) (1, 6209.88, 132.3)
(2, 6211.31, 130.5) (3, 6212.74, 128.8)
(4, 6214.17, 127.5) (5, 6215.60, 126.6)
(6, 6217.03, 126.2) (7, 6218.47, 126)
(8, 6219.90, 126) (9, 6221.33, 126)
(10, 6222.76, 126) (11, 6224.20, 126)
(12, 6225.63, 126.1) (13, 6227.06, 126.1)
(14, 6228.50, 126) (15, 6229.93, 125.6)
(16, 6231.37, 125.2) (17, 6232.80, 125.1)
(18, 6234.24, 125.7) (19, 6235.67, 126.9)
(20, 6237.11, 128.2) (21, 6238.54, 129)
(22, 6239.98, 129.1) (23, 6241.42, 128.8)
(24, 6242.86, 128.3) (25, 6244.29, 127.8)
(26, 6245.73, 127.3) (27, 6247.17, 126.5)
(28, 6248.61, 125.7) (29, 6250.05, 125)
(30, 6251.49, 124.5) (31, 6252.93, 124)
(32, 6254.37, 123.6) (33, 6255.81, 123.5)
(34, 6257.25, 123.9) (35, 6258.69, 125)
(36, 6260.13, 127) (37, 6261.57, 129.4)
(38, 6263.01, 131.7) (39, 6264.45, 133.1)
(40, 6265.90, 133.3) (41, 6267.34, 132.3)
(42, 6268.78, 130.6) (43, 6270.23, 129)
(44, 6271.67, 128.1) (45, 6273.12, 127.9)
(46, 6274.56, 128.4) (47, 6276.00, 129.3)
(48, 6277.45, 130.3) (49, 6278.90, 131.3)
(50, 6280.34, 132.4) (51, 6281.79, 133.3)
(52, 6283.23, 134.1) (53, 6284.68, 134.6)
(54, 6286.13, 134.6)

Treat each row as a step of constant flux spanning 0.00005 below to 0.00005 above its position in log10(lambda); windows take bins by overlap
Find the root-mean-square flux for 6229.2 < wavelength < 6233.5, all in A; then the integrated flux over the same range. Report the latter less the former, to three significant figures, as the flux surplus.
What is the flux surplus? 414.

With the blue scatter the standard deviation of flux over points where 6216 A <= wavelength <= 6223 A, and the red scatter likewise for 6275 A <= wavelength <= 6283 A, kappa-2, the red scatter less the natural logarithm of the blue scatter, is 4.0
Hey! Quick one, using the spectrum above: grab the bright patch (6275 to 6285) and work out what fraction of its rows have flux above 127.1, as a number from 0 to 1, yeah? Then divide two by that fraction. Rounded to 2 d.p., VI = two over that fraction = 2.00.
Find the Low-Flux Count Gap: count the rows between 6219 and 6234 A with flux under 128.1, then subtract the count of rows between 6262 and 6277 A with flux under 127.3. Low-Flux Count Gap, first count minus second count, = 10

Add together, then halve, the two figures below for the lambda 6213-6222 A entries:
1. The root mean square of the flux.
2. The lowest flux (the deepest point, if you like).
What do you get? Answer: 126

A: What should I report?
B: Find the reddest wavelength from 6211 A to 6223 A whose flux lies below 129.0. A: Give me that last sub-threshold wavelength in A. 6222.76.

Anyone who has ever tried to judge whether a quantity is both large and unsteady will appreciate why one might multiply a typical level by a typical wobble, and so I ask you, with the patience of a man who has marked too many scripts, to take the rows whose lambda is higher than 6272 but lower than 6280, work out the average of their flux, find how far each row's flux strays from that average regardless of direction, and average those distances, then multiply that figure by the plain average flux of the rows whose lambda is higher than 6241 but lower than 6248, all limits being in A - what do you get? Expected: 139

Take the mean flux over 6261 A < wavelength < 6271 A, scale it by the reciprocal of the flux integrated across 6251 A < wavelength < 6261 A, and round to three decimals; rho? 0.105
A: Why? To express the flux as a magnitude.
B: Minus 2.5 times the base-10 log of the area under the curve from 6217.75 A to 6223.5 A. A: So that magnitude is -7.1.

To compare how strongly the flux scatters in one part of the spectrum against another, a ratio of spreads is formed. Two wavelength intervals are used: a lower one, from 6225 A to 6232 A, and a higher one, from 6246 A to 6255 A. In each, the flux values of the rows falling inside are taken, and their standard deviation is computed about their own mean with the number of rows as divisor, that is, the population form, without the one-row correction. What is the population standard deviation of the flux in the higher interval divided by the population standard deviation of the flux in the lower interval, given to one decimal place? 2.8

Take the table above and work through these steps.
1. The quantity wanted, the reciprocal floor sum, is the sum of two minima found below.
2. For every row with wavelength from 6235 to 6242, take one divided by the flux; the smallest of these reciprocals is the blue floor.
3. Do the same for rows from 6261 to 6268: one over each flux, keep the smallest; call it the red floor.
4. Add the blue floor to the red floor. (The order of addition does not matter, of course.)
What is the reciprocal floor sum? 0.0152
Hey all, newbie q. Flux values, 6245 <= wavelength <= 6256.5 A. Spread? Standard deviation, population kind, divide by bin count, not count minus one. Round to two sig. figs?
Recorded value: 1.3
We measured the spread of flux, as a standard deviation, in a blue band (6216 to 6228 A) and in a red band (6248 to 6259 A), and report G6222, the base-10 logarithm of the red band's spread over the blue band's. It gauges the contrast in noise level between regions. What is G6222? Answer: 1.01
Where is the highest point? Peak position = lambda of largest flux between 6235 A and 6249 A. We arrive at 6239.98 A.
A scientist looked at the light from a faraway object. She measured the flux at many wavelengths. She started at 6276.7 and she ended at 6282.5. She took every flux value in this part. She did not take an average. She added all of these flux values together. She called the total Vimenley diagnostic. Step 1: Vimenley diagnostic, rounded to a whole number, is 527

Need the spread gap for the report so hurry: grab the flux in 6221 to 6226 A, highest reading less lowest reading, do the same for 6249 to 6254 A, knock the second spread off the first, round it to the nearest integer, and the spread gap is -1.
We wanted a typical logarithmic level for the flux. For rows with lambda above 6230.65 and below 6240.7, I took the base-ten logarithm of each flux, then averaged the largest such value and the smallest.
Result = 2.10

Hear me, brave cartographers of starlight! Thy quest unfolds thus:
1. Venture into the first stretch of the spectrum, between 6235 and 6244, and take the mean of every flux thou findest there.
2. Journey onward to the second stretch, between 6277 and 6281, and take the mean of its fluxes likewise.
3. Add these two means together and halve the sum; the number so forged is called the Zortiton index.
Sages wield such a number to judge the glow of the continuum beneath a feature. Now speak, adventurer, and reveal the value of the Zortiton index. 130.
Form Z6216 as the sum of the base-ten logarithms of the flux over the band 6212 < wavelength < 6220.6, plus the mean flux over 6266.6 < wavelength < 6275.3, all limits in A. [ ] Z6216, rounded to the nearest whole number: 142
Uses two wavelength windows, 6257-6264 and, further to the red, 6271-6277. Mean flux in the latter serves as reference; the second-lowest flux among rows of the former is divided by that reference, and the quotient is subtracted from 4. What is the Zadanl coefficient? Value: 3.03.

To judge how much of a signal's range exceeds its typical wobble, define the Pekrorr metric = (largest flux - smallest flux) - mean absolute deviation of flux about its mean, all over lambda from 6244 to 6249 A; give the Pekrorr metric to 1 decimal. 1.4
